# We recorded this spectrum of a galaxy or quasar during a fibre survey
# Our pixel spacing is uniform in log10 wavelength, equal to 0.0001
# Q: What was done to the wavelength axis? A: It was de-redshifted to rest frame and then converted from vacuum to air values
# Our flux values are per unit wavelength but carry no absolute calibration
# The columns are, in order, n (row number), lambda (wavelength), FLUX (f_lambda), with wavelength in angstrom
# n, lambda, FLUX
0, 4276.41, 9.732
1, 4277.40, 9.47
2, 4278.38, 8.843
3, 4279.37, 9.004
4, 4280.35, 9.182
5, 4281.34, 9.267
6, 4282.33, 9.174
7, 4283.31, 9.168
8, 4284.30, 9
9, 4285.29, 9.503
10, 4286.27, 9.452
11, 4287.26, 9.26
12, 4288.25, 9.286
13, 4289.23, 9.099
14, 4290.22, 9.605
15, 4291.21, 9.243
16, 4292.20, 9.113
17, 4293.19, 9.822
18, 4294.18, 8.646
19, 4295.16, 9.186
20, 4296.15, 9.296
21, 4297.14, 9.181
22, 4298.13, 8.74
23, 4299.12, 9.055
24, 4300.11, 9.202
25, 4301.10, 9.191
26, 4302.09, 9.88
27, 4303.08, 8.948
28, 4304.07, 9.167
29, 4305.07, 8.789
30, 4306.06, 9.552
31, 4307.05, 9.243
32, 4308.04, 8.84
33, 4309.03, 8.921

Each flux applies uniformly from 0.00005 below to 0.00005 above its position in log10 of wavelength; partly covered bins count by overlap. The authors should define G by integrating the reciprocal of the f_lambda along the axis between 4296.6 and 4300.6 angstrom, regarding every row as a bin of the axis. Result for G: 0.44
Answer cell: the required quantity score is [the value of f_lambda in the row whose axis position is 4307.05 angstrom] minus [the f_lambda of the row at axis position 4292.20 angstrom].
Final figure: 0.1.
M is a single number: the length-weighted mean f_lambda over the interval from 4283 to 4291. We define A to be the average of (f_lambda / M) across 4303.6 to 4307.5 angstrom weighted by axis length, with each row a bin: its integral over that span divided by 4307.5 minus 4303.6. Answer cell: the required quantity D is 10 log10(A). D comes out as -0.06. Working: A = 0.99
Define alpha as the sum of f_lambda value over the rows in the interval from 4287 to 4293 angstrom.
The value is 55.6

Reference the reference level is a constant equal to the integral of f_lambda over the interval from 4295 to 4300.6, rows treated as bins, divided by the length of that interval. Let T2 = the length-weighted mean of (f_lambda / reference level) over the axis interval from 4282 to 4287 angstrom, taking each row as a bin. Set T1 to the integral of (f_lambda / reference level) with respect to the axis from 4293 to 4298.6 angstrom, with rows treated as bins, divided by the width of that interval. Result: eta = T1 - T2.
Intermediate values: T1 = 1.00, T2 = 1.02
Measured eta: -0.016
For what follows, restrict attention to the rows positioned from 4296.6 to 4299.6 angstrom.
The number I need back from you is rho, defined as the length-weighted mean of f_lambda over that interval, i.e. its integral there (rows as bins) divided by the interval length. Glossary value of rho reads 8.99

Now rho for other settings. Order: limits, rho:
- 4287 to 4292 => 9.29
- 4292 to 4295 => 9.22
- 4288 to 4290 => 9.26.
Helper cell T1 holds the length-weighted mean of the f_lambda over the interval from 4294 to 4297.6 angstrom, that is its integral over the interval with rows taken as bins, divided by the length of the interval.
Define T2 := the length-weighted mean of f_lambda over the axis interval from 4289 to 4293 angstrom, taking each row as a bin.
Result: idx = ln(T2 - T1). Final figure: -1.78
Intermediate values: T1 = 9.13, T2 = 9.30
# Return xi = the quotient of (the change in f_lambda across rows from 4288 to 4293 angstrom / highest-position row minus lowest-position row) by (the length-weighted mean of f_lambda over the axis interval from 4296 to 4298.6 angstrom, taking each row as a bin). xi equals -0.019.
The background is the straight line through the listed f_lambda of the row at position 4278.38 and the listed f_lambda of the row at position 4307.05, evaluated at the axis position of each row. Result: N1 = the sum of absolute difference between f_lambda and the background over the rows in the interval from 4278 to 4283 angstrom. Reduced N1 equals 1.1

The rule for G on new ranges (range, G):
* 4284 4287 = 0.32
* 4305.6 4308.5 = 0.32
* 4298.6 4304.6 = 0.65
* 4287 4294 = 0.75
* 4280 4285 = 0.54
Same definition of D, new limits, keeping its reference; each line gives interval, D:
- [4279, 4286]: -0.04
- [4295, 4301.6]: -0.08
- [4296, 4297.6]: -0.03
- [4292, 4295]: -0.04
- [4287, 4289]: -0.01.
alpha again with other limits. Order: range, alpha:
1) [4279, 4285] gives 54.8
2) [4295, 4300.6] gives 54.7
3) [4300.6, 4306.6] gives 55.5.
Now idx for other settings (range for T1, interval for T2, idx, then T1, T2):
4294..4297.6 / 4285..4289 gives -1.43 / 9.13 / 9.37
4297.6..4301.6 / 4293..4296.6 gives -1.87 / 9.05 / 9.20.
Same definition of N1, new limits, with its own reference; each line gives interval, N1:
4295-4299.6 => 0.8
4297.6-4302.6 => 1.2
